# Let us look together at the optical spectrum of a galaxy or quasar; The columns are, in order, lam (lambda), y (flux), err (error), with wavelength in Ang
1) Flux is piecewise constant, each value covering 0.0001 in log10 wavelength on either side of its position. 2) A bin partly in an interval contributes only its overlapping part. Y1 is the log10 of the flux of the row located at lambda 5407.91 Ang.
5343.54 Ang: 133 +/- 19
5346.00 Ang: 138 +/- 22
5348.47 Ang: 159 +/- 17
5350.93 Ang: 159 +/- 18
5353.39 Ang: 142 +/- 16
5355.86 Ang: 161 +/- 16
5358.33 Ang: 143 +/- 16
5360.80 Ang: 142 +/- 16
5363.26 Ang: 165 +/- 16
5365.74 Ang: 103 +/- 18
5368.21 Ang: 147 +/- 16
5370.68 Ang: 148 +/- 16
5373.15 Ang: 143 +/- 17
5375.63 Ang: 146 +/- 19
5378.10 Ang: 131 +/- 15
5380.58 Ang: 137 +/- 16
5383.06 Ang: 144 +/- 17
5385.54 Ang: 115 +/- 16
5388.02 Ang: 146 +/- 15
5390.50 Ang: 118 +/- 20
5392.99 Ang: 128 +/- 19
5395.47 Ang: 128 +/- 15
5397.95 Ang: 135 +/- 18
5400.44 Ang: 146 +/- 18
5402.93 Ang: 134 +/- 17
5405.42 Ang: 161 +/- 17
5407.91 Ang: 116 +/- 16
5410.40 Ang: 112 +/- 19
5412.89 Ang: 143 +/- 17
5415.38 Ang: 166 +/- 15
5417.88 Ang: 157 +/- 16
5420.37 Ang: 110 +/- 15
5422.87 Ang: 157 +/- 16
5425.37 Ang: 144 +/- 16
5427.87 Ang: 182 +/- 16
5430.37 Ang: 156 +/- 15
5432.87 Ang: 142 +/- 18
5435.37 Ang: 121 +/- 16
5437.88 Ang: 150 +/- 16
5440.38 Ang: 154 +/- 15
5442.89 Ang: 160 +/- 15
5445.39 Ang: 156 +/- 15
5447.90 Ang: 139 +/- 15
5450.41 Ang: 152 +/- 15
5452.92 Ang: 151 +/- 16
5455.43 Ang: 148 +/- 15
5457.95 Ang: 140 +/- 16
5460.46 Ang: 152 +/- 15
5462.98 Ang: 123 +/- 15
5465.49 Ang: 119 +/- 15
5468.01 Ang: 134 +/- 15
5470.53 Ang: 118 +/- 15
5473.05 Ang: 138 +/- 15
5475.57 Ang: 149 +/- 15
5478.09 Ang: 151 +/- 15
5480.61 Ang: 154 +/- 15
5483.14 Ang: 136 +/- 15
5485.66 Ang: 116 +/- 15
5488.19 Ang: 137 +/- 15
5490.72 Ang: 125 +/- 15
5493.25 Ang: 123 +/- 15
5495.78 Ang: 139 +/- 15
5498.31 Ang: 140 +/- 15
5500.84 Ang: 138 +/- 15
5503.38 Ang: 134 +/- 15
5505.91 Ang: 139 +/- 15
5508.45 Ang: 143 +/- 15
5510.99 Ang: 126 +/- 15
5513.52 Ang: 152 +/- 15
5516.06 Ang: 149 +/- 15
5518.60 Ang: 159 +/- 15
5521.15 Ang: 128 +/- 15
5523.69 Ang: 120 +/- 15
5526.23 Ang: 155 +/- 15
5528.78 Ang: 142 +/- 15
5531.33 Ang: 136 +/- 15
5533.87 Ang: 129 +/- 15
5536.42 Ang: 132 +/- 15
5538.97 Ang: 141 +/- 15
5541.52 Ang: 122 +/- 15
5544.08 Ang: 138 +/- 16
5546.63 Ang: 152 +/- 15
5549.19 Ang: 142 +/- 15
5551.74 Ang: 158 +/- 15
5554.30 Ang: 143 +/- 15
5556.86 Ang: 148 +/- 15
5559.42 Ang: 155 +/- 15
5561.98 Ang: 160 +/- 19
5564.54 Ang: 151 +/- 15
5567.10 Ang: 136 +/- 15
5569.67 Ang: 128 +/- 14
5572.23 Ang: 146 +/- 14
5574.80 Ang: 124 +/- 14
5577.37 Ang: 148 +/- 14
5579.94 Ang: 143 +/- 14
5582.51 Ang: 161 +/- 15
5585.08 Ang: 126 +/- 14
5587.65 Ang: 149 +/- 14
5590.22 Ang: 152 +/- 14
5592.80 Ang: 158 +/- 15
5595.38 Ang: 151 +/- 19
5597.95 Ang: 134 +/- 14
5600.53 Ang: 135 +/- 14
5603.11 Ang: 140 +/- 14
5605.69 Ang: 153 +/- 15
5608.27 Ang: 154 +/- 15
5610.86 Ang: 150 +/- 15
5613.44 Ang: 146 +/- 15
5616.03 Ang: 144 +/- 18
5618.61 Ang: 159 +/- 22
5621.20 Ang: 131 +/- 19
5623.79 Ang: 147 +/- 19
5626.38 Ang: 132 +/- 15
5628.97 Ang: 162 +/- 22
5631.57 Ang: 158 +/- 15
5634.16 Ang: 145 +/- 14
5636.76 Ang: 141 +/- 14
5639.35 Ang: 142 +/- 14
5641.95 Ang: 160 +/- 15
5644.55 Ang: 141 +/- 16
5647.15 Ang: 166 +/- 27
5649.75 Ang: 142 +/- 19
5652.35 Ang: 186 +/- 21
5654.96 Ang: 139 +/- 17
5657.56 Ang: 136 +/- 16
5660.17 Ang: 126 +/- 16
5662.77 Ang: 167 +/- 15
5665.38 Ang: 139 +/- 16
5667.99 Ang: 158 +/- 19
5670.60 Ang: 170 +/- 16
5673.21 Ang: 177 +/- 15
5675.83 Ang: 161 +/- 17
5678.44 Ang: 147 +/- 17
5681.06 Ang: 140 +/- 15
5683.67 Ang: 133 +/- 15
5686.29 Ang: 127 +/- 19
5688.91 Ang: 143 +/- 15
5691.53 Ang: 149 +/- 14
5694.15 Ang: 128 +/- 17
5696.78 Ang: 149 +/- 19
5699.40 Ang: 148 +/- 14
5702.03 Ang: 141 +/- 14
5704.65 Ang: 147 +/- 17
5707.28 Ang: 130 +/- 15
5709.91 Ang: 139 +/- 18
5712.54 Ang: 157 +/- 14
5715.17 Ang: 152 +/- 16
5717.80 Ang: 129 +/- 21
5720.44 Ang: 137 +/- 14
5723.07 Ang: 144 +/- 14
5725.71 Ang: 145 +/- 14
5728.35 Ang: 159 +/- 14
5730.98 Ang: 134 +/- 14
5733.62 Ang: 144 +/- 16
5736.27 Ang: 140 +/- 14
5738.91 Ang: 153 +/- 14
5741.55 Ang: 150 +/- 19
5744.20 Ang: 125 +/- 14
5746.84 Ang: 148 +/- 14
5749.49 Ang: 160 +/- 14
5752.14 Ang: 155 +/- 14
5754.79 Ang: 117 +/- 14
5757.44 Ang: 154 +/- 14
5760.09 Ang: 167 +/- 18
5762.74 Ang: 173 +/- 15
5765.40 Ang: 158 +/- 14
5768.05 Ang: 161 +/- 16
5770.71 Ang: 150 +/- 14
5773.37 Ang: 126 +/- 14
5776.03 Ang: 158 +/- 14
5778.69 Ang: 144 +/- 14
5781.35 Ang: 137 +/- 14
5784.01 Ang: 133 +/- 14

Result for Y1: 2.06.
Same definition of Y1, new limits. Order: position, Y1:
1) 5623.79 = 2.17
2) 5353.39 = 2.15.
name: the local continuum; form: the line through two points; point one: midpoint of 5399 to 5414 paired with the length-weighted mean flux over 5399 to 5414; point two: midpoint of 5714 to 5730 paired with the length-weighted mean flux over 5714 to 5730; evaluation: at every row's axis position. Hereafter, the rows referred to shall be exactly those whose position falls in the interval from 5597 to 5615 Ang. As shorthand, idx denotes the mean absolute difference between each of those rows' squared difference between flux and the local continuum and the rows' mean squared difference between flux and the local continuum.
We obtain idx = 53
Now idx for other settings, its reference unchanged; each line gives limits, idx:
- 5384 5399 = 123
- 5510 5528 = 101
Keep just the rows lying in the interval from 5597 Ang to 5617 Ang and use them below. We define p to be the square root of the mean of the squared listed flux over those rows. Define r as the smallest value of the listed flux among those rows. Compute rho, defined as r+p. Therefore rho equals 279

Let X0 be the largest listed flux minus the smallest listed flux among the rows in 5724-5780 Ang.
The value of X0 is 56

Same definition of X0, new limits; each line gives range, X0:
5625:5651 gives 34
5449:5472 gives 34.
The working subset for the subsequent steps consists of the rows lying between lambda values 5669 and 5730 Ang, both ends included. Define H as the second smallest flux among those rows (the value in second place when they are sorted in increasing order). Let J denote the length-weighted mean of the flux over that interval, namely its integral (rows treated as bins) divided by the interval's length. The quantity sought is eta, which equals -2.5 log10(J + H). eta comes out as -6.09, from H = 128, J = 146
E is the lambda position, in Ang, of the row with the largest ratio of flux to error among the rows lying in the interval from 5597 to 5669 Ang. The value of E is 5662.77 Ang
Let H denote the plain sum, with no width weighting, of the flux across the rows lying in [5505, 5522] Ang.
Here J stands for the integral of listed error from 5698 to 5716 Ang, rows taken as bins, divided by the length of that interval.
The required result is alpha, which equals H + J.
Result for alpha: 1011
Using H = 996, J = 15.4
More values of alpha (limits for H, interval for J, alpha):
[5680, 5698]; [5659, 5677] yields 985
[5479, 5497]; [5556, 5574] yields 945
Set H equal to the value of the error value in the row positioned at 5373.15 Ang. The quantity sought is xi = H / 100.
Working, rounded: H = 17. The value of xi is 0.170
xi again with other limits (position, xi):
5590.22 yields 0.140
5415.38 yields 0.150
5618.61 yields 0.220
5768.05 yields 0.160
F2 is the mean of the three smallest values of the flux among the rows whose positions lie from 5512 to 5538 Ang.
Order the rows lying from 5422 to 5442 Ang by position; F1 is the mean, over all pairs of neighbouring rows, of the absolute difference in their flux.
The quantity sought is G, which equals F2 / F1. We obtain 6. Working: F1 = 21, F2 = 125.7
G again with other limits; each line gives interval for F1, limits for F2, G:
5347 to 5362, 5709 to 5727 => 12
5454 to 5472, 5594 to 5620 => 10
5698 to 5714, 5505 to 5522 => 11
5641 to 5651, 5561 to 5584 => 6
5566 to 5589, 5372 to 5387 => 7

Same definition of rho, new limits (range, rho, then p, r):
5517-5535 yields 259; 139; 120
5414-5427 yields 258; 148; 110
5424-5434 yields 299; 157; 142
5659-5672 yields 279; 153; 126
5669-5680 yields 311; 164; 147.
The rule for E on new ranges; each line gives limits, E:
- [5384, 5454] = 5427.87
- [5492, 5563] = 5518.60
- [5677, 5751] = 5749.49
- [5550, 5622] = 5590.22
